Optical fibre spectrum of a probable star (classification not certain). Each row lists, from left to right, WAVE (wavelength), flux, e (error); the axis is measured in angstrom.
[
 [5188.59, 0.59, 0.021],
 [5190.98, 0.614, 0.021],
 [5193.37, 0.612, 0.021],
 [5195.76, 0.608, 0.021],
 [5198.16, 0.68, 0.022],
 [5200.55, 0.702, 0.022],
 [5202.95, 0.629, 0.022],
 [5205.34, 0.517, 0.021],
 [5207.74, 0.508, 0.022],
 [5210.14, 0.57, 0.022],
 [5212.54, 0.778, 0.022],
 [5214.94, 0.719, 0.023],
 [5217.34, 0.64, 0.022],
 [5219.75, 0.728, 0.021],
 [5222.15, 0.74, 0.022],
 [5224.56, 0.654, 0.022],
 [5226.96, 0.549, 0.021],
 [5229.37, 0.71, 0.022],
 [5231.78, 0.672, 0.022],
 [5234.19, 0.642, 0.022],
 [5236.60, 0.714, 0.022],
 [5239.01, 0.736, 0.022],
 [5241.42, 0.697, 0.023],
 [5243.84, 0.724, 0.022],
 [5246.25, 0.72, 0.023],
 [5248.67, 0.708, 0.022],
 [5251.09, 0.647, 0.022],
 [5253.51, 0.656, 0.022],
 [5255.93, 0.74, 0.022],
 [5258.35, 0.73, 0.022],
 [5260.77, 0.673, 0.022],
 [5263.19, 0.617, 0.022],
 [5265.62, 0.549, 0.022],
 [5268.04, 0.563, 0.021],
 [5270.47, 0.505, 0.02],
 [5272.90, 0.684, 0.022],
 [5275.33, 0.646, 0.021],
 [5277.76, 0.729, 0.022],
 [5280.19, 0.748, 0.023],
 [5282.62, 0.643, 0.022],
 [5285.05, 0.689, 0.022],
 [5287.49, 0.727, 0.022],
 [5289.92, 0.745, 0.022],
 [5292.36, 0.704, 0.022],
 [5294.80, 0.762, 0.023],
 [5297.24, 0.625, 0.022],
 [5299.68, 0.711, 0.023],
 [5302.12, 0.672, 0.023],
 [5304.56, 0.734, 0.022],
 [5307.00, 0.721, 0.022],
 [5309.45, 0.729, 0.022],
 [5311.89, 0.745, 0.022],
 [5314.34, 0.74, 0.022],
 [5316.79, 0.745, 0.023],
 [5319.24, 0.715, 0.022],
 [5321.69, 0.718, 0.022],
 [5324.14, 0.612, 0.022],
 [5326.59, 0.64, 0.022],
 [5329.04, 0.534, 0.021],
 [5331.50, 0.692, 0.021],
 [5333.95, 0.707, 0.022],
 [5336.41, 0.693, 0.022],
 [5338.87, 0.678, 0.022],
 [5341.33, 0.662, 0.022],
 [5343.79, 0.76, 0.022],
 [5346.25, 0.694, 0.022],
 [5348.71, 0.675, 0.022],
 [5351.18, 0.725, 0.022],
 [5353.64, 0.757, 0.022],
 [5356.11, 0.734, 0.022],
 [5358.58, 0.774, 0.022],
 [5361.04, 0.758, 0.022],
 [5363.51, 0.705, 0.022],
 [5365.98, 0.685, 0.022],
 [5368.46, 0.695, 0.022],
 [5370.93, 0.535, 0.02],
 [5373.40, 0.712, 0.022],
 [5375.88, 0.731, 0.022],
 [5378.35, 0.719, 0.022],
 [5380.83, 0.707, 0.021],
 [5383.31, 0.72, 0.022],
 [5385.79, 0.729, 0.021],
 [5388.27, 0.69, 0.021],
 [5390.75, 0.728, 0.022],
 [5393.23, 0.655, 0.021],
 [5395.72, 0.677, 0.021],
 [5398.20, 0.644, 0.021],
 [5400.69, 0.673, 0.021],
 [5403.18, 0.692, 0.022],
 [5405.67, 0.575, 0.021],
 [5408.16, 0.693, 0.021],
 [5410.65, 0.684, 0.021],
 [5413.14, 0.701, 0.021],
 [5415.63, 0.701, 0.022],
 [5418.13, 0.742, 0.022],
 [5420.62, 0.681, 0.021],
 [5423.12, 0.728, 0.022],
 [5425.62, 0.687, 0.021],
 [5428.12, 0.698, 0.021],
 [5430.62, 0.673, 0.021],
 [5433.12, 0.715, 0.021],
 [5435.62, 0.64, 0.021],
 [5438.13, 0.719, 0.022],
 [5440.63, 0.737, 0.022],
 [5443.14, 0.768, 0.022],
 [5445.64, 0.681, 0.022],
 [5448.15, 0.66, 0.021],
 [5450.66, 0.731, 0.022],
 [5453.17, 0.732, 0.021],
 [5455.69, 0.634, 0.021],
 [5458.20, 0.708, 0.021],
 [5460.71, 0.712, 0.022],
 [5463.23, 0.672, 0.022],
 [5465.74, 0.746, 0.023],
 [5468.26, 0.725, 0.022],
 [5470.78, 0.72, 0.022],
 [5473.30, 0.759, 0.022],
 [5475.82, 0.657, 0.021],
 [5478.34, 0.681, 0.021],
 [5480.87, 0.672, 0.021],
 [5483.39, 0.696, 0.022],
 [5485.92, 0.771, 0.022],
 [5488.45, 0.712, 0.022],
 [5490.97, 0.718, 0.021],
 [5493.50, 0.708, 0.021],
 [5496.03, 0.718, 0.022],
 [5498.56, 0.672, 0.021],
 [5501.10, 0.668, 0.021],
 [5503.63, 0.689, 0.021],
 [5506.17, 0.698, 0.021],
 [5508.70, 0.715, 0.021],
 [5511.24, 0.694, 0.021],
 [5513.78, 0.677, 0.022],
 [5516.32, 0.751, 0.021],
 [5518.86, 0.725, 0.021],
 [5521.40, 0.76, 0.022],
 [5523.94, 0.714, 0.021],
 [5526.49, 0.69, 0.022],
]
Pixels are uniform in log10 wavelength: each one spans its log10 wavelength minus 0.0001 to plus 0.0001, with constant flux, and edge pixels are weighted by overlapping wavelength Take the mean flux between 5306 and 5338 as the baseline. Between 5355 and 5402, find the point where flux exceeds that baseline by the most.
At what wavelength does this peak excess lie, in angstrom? 5358.58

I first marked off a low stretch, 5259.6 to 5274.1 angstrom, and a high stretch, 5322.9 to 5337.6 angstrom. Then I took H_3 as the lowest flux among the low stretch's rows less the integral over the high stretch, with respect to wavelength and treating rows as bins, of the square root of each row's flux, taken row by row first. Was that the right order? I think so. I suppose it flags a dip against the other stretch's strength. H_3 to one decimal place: -11.3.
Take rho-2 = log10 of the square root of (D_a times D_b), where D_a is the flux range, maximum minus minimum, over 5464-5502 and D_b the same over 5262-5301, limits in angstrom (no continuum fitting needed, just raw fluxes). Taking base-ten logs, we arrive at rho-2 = -0.77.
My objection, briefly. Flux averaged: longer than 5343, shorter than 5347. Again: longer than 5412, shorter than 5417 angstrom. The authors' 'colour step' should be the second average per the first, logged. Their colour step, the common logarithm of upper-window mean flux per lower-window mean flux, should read -0.016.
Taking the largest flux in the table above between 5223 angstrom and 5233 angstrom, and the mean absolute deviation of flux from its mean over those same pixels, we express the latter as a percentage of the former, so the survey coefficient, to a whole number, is 7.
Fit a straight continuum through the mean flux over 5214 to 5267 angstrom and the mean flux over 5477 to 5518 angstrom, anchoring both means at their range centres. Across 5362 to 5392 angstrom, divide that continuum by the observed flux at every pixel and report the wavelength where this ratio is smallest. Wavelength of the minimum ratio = 5375.88 angstrom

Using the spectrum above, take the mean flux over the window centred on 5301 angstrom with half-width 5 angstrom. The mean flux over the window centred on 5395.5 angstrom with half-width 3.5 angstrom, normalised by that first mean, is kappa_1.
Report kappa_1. 0.96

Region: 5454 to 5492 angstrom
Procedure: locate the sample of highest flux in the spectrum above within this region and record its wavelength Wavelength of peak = 5485.92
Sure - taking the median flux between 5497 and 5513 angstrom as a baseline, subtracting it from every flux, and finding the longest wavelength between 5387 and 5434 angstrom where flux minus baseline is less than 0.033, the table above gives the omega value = 5433.12 angstrom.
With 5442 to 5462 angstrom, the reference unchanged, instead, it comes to 5460.71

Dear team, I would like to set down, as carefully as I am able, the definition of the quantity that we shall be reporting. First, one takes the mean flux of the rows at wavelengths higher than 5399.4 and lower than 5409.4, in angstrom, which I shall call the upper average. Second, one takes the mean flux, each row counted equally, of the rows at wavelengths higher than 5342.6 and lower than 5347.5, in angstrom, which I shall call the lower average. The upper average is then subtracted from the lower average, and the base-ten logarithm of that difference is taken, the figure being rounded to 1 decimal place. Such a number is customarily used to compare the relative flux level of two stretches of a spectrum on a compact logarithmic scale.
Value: -1.2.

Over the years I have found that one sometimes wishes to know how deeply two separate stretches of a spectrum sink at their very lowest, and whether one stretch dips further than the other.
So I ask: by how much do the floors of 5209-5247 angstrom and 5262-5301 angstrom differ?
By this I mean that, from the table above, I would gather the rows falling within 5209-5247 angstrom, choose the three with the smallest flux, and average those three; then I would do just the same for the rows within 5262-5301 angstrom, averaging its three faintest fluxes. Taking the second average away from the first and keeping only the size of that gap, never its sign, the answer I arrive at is 0.047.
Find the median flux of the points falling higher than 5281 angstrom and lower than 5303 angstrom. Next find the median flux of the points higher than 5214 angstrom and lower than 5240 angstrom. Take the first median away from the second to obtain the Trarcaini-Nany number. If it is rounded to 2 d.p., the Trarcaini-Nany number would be 0.01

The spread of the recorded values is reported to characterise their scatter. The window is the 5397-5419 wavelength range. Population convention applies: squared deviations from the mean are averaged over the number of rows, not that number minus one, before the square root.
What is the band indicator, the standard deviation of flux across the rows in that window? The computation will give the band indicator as 0.04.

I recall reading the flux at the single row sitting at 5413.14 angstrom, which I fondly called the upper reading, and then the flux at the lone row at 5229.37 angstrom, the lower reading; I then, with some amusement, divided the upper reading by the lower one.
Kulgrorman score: 0.99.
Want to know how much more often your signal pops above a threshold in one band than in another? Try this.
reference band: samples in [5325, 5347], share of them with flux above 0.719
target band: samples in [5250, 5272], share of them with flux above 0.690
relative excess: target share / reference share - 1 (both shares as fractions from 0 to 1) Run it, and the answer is 1.0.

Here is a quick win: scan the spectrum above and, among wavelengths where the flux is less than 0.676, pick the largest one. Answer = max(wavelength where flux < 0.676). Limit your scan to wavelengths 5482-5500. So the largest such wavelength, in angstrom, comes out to 5498.56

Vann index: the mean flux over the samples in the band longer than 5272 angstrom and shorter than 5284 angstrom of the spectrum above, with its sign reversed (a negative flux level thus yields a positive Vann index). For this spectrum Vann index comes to -0.69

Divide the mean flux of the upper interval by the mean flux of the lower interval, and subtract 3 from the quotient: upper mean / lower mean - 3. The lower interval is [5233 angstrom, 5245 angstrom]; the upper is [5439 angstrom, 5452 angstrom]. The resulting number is -1.98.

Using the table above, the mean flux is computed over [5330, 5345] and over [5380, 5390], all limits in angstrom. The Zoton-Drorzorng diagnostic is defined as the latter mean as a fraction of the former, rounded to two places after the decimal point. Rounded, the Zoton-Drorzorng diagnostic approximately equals 1.02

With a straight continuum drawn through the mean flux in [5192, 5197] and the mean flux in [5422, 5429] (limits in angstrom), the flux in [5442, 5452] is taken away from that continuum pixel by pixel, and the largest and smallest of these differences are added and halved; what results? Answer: 0.00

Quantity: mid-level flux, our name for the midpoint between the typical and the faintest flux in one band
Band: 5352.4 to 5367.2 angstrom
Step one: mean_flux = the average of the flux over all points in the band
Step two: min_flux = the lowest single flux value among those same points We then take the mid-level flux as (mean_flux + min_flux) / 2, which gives 0.710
